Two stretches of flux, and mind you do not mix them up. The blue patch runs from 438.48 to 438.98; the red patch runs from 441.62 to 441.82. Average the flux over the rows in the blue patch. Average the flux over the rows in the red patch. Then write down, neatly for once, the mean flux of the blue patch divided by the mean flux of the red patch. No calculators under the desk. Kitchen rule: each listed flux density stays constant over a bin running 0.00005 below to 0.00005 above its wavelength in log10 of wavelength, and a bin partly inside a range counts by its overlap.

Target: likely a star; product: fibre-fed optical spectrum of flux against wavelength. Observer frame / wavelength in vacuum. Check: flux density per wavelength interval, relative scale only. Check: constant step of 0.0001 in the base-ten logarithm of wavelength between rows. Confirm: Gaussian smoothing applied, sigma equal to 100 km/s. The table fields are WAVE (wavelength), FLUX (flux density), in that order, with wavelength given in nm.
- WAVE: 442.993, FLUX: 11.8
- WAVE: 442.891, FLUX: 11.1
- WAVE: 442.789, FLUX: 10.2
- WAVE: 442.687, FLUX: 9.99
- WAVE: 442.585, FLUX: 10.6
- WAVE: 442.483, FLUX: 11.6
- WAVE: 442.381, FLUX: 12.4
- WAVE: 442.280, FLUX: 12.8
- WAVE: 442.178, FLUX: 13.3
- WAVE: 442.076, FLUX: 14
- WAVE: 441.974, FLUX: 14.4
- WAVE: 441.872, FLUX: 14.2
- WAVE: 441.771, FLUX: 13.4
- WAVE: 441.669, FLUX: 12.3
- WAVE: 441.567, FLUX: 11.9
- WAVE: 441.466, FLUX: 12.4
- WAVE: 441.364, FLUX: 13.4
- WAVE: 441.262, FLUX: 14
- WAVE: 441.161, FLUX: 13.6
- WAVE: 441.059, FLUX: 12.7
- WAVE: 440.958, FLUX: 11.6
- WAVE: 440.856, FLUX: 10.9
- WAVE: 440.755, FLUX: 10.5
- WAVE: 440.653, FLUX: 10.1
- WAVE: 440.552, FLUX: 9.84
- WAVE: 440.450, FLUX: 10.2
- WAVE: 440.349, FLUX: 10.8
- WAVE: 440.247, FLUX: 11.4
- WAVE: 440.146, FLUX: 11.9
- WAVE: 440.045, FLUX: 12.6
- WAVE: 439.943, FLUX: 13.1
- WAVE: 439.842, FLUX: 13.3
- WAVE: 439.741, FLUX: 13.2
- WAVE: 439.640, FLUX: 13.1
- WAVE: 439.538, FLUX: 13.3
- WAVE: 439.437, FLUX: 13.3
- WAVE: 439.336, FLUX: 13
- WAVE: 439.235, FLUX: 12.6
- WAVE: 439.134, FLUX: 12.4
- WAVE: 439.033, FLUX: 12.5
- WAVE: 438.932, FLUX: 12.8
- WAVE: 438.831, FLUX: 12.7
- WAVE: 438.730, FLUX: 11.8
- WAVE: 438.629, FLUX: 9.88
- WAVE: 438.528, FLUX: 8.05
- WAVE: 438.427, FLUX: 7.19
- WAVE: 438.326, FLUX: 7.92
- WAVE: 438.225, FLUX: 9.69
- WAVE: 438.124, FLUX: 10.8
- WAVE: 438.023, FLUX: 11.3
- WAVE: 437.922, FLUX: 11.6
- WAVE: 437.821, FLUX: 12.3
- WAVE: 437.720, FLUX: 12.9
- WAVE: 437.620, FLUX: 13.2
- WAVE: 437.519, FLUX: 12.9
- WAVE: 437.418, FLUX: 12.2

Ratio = 0.86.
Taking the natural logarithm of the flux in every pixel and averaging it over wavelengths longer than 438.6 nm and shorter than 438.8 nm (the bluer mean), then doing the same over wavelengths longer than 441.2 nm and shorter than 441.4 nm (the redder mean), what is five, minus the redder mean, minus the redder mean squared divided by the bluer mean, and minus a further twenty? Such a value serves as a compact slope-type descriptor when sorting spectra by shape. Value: -20.5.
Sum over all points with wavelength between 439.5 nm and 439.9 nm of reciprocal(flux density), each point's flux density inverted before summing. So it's 0.302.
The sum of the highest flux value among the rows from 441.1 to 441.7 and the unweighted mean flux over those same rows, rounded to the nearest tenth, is 26.9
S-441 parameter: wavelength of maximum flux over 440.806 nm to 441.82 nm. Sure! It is 441.262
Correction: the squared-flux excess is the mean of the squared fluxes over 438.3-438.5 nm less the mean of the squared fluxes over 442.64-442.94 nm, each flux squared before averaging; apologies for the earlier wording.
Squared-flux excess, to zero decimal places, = -52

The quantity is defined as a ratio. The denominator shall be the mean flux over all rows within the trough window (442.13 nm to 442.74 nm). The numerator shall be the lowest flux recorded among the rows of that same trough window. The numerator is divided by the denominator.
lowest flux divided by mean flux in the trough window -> 0.85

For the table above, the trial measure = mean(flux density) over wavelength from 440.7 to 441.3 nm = 12.2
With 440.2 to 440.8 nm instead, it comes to 10.5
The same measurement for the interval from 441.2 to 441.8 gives 12.9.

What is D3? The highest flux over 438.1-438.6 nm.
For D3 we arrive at 10.8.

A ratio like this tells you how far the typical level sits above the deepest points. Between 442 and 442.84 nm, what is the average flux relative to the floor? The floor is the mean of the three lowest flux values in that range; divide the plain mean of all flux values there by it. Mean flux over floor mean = 1.16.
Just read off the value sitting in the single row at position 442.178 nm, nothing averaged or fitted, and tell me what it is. 13.3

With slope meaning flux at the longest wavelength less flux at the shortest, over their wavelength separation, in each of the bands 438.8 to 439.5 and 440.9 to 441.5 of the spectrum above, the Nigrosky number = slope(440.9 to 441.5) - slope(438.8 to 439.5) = 0.6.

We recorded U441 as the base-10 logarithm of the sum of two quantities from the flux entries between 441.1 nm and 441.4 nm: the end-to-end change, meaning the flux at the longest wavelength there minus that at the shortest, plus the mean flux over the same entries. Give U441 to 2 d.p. 1.13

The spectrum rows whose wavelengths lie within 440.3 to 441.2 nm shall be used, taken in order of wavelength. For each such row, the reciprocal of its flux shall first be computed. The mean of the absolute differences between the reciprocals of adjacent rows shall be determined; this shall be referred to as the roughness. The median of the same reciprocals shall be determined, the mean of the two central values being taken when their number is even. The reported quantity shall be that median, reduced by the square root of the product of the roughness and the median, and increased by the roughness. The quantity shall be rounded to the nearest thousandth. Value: 0.077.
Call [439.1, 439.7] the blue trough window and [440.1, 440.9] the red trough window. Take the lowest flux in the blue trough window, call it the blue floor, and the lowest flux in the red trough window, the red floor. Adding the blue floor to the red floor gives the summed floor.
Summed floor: 22.2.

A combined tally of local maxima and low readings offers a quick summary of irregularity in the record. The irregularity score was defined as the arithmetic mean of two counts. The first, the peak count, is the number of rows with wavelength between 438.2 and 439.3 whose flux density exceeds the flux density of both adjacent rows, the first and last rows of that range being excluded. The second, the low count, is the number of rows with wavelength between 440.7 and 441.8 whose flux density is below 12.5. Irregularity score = 3.5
